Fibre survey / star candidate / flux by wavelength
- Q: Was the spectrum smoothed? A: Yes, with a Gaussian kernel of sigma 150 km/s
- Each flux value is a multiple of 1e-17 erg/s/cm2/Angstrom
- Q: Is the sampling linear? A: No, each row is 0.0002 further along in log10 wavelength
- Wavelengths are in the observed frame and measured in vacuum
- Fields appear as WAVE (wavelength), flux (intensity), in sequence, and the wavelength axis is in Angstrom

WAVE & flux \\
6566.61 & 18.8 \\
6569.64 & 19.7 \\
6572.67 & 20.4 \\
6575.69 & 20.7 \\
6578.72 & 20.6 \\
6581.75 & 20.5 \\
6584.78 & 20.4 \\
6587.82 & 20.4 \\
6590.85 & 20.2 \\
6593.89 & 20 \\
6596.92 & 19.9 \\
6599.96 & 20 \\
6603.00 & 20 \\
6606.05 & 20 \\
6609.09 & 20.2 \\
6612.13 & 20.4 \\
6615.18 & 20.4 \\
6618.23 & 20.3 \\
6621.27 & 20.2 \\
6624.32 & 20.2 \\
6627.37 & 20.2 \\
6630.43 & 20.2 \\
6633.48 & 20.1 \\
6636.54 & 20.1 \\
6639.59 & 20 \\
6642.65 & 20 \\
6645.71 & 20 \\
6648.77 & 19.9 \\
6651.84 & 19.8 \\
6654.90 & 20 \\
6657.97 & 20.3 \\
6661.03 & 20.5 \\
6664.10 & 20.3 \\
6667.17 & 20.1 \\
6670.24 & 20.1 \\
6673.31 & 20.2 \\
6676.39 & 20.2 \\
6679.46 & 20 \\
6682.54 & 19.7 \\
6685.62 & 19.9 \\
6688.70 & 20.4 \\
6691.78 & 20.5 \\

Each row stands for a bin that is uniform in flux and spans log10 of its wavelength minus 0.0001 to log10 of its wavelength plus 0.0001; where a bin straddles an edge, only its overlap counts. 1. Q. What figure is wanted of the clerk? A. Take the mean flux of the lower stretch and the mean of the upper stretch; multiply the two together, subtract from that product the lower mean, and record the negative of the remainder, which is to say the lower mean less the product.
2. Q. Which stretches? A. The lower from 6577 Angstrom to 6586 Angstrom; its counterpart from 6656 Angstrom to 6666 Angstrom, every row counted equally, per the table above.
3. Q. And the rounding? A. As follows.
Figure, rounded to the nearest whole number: -397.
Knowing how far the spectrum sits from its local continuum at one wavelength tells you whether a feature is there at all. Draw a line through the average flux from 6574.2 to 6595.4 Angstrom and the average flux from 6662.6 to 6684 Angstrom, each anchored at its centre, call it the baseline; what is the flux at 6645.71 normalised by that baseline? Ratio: 0.99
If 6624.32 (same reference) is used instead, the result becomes 1.00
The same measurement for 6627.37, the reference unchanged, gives 1.00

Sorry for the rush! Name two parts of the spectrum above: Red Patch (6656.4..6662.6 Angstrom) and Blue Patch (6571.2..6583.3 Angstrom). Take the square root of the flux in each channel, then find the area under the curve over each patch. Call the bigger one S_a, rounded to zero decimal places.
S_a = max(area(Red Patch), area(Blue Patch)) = 55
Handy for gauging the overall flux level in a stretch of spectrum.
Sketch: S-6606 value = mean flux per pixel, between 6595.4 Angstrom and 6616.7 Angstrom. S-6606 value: 20.1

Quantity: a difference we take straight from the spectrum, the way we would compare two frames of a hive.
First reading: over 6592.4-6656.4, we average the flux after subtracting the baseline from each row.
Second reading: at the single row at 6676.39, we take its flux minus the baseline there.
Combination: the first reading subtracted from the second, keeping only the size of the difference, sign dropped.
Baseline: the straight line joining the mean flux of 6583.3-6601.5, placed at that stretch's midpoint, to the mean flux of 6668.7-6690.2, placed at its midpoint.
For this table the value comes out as 0.16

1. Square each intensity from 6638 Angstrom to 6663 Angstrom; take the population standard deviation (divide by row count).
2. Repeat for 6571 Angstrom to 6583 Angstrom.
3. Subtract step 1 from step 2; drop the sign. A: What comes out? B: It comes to 4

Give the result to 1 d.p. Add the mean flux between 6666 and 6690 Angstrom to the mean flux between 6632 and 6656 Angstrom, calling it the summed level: 40.1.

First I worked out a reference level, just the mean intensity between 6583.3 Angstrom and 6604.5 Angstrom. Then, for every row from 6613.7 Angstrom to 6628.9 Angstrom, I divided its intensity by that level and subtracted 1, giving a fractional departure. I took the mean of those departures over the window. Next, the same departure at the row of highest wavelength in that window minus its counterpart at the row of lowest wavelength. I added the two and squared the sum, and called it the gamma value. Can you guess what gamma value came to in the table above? 0.0000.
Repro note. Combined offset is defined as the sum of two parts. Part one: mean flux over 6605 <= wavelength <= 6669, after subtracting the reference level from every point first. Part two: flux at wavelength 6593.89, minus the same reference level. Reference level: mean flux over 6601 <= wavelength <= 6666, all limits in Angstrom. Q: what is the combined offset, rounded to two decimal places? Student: -0.14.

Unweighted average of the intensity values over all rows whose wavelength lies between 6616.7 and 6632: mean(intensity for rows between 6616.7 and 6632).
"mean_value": 20.22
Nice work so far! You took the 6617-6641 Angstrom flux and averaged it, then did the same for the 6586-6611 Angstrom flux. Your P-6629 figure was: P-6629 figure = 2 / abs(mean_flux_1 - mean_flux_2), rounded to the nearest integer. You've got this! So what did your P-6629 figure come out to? 27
